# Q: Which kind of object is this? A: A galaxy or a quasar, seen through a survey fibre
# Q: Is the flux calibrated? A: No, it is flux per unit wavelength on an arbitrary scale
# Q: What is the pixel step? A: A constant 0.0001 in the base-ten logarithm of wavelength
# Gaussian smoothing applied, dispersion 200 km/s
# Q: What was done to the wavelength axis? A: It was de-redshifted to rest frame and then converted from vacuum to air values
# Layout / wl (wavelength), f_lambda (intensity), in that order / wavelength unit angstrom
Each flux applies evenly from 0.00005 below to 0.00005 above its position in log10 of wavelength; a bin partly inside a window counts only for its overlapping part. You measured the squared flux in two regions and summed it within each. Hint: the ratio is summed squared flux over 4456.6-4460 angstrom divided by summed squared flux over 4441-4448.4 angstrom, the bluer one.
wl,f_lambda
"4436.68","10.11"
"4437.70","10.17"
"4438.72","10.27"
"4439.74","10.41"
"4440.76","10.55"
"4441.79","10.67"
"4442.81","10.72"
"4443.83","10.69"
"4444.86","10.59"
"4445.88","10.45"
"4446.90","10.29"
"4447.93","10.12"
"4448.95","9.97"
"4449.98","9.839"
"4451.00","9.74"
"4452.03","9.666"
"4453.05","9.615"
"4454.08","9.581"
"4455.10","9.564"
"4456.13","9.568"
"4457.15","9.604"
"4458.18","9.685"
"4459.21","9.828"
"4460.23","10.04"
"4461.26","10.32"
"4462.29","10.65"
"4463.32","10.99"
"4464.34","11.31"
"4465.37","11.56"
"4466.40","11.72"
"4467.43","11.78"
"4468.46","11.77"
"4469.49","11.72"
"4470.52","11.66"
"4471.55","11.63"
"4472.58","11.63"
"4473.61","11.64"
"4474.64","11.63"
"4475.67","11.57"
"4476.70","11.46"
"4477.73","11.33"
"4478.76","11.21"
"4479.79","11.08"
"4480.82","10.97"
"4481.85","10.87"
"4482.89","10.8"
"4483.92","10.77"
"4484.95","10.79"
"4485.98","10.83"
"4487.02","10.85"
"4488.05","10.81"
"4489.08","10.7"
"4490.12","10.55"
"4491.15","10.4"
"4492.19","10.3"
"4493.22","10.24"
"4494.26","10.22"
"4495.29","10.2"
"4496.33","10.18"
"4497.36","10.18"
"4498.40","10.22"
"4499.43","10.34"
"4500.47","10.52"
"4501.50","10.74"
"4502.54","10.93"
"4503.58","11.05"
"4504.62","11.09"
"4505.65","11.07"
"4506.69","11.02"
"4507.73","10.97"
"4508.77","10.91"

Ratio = 0.37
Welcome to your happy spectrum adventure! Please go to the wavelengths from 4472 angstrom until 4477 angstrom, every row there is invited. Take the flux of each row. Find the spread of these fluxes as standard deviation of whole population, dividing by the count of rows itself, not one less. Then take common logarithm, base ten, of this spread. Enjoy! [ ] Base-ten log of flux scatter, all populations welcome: -1.2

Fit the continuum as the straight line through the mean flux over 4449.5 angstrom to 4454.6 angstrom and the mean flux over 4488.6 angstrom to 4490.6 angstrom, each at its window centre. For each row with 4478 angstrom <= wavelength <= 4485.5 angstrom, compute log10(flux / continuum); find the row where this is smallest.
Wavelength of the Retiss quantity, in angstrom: 4484.95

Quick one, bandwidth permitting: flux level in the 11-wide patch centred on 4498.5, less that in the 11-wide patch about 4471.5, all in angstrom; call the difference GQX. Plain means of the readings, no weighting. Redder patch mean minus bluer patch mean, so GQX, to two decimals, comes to -1.22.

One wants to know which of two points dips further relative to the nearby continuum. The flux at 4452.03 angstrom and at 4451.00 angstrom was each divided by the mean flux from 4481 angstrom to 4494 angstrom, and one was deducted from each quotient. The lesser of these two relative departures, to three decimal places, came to -0.093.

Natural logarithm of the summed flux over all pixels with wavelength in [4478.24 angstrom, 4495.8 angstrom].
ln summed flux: 5.2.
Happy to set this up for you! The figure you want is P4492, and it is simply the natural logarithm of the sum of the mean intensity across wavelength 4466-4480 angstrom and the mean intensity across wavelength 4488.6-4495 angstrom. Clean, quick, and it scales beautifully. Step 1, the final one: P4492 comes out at 3.09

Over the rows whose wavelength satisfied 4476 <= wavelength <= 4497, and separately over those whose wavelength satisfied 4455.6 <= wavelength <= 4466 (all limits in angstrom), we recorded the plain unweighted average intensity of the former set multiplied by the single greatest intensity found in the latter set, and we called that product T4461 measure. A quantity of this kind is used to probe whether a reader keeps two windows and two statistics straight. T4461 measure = 124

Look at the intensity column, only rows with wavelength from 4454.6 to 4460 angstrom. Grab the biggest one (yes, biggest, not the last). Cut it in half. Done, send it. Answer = 4.91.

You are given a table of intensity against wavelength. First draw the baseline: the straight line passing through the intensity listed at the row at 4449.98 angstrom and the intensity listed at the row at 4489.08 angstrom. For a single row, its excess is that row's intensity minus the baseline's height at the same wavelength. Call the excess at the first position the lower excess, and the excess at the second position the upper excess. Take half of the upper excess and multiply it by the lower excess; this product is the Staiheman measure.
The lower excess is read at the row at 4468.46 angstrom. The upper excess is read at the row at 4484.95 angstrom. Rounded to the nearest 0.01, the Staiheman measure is 0.14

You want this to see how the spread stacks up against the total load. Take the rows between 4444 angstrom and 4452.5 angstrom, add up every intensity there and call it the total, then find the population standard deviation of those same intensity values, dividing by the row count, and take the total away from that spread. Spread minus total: -80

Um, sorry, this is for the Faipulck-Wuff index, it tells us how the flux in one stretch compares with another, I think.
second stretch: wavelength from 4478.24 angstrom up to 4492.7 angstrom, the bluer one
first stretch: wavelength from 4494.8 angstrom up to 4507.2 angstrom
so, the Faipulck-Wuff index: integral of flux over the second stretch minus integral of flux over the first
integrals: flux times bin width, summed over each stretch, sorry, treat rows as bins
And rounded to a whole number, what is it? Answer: 24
